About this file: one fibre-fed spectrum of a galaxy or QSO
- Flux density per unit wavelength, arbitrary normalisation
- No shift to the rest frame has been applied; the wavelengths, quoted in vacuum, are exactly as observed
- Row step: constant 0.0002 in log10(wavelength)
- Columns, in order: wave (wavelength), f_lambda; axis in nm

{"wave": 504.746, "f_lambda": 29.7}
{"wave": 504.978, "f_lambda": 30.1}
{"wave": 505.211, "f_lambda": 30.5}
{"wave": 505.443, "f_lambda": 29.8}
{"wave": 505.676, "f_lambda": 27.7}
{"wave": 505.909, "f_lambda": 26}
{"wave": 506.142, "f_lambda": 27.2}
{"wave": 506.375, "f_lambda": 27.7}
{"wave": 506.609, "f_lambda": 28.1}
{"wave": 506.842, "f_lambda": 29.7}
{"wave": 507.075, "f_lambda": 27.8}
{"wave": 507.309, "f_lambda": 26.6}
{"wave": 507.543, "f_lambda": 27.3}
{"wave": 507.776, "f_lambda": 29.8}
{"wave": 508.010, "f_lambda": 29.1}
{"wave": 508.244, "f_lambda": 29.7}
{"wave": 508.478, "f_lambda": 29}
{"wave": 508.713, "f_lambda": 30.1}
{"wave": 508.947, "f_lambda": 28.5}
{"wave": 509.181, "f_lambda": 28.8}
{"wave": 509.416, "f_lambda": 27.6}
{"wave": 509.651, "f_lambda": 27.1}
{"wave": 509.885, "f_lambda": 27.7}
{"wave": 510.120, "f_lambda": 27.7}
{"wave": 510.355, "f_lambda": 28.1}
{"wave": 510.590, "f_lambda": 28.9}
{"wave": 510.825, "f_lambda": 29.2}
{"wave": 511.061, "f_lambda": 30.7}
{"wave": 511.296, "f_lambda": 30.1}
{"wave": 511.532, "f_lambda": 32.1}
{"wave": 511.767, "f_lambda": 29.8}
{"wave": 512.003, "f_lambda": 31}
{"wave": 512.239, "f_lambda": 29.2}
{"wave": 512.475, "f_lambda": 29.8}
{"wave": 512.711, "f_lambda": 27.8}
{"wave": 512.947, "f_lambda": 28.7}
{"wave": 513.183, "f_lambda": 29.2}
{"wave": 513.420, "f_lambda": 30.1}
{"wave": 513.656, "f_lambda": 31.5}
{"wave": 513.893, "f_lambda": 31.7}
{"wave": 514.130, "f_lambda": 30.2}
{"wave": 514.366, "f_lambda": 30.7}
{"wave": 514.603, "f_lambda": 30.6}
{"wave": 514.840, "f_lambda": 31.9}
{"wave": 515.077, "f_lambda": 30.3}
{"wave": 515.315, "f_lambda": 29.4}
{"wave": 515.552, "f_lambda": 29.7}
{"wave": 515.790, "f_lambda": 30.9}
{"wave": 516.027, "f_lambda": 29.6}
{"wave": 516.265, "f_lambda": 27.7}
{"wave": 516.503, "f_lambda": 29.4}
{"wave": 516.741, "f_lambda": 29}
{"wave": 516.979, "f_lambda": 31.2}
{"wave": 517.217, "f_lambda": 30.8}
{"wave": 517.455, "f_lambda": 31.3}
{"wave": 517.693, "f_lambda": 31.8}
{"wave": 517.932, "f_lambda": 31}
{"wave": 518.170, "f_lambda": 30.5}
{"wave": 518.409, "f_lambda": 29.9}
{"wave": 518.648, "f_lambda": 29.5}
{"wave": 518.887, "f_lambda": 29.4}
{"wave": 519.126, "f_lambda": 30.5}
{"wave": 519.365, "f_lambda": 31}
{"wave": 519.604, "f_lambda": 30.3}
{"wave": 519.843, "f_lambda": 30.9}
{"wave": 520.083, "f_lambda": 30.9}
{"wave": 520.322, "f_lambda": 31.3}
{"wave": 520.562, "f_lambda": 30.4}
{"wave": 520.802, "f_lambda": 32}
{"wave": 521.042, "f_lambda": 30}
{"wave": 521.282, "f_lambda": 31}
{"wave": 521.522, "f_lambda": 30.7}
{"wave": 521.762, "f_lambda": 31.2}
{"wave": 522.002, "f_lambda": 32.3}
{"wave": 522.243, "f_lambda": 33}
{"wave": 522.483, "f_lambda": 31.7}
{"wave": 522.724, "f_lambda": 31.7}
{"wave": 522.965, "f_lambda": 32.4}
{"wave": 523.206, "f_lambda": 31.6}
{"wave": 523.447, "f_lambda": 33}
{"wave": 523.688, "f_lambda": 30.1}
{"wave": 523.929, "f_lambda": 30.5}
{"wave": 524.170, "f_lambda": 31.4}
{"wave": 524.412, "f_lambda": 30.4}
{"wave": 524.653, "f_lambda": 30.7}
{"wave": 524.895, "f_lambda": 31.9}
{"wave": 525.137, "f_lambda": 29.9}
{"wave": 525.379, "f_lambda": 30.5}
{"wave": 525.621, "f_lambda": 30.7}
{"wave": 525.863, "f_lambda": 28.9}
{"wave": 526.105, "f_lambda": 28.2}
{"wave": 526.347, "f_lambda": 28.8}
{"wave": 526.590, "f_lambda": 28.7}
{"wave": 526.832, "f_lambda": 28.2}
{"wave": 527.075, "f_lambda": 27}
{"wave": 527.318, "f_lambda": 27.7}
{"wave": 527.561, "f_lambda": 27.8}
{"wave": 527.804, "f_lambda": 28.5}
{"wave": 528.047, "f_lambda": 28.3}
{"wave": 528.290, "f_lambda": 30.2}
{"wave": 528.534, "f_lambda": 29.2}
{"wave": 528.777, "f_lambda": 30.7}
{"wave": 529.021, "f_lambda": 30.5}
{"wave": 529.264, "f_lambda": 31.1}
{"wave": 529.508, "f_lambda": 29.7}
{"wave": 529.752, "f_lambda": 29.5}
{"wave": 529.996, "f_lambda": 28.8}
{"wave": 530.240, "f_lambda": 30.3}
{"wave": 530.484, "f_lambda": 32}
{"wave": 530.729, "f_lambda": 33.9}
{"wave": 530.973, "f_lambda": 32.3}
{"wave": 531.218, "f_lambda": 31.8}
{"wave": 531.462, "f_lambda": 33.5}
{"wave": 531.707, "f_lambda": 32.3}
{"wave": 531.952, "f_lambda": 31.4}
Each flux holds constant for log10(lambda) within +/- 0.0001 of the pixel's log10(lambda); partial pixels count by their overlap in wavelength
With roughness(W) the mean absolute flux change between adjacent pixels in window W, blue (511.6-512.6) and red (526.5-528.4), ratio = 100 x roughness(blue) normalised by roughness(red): 158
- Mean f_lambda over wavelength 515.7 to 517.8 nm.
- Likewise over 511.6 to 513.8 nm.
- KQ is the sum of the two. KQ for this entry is 59.9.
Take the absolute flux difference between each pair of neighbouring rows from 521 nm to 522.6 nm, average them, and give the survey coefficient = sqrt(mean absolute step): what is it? 0.90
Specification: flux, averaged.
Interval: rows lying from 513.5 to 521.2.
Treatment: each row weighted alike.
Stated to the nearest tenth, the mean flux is 30.5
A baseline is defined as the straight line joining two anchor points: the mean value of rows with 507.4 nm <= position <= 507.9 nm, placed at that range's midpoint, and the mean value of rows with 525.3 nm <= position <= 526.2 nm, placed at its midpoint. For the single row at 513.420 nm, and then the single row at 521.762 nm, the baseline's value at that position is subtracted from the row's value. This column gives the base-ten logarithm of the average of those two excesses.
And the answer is 0.19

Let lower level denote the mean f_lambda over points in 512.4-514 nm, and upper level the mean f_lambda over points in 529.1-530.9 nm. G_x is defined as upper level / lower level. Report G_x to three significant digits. 1.03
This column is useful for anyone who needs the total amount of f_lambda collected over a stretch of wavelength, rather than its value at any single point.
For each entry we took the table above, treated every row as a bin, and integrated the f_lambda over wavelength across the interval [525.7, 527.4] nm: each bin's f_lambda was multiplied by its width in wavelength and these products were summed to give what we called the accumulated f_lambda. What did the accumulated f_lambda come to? 48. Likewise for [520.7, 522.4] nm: 53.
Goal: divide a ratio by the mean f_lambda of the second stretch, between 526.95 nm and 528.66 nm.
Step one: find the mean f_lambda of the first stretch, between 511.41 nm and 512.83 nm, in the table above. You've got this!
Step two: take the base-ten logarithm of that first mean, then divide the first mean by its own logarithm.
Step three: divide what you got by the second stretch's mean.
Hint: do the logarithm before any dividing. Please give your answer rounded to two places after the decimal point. 0.71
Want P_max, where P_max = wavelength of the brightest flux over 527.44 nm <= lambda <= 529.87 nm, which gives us 529.264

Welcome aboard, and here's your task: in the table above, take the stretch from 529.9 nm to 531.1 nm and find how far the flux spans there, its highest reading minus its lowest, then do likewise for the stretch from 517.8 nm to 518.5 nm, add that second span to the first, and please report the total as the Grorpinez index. 6.20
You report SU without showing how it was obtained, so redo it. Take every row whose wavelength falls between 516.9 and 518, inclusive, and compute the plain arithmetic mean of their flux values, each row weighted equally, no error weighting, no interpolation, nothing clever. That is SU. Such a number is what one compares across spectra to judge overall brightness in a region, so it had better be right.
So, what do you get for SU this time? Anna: 31.2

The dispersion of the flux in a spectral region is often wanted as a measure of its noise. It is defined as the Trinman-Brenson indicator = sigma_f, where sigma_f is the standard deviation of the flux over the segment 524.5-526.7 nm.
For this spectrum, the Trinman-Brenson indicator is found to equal 1.2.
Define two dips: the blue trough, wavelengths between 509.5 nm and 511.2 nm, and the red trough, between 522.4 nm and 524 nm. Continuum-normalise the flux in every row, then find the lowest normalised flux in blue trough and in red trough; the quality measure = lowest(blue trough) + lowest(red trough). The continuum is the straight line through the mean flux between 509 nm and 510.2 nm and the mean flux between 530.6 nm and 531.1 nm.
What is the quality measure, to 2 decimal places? 1.94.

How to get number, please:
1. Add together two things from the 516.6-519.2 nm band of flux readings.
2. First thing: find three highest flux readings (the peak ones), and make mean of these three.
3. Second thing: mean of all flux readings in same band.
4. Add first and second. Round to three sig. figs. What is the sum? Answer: 61.9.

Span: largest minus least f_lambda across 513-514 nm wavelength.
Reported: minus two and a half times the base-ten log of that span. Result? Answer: -0.99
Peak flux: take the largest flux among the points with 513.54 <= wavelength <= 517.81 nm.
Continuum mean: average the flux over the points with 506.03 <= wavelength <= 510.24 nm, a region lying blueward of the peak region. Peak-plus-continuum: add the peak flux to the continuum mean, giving 60.2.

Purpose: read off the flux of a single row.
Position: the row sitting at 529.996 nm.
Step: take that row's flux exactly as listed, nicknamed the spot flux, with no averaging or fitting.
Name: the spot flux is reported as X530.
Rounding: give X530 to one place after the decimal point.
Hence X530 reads 28.8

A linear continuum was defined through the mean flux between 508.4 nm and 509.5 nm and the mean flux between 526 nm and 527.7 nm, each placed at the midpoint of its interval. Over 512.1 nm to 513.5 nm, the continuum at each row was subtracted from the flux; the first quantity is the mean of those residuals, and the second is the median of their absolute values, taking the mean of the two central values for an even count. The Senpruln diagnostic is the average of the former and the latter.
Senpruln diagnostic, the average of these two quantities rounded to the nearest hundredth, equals 0.60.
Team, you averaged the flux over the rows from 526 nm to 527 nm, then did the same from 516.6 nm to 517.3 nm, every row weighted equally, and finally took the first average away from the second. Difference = 1.9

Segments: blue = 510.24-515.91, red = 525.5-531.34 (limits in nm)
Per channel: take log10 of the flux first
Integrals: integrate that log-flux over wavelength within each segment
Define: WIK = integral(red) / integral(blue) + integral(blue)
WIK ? 9.41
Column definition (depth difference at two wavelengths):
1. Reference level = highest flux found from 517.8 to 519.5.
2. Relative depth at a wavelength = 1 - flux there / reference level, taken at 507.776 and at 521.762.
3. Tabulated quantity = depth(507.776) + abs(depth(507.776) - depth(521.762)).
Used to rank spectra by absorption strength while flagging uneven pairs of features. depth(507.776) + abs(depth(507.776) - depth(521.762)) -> 0.084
